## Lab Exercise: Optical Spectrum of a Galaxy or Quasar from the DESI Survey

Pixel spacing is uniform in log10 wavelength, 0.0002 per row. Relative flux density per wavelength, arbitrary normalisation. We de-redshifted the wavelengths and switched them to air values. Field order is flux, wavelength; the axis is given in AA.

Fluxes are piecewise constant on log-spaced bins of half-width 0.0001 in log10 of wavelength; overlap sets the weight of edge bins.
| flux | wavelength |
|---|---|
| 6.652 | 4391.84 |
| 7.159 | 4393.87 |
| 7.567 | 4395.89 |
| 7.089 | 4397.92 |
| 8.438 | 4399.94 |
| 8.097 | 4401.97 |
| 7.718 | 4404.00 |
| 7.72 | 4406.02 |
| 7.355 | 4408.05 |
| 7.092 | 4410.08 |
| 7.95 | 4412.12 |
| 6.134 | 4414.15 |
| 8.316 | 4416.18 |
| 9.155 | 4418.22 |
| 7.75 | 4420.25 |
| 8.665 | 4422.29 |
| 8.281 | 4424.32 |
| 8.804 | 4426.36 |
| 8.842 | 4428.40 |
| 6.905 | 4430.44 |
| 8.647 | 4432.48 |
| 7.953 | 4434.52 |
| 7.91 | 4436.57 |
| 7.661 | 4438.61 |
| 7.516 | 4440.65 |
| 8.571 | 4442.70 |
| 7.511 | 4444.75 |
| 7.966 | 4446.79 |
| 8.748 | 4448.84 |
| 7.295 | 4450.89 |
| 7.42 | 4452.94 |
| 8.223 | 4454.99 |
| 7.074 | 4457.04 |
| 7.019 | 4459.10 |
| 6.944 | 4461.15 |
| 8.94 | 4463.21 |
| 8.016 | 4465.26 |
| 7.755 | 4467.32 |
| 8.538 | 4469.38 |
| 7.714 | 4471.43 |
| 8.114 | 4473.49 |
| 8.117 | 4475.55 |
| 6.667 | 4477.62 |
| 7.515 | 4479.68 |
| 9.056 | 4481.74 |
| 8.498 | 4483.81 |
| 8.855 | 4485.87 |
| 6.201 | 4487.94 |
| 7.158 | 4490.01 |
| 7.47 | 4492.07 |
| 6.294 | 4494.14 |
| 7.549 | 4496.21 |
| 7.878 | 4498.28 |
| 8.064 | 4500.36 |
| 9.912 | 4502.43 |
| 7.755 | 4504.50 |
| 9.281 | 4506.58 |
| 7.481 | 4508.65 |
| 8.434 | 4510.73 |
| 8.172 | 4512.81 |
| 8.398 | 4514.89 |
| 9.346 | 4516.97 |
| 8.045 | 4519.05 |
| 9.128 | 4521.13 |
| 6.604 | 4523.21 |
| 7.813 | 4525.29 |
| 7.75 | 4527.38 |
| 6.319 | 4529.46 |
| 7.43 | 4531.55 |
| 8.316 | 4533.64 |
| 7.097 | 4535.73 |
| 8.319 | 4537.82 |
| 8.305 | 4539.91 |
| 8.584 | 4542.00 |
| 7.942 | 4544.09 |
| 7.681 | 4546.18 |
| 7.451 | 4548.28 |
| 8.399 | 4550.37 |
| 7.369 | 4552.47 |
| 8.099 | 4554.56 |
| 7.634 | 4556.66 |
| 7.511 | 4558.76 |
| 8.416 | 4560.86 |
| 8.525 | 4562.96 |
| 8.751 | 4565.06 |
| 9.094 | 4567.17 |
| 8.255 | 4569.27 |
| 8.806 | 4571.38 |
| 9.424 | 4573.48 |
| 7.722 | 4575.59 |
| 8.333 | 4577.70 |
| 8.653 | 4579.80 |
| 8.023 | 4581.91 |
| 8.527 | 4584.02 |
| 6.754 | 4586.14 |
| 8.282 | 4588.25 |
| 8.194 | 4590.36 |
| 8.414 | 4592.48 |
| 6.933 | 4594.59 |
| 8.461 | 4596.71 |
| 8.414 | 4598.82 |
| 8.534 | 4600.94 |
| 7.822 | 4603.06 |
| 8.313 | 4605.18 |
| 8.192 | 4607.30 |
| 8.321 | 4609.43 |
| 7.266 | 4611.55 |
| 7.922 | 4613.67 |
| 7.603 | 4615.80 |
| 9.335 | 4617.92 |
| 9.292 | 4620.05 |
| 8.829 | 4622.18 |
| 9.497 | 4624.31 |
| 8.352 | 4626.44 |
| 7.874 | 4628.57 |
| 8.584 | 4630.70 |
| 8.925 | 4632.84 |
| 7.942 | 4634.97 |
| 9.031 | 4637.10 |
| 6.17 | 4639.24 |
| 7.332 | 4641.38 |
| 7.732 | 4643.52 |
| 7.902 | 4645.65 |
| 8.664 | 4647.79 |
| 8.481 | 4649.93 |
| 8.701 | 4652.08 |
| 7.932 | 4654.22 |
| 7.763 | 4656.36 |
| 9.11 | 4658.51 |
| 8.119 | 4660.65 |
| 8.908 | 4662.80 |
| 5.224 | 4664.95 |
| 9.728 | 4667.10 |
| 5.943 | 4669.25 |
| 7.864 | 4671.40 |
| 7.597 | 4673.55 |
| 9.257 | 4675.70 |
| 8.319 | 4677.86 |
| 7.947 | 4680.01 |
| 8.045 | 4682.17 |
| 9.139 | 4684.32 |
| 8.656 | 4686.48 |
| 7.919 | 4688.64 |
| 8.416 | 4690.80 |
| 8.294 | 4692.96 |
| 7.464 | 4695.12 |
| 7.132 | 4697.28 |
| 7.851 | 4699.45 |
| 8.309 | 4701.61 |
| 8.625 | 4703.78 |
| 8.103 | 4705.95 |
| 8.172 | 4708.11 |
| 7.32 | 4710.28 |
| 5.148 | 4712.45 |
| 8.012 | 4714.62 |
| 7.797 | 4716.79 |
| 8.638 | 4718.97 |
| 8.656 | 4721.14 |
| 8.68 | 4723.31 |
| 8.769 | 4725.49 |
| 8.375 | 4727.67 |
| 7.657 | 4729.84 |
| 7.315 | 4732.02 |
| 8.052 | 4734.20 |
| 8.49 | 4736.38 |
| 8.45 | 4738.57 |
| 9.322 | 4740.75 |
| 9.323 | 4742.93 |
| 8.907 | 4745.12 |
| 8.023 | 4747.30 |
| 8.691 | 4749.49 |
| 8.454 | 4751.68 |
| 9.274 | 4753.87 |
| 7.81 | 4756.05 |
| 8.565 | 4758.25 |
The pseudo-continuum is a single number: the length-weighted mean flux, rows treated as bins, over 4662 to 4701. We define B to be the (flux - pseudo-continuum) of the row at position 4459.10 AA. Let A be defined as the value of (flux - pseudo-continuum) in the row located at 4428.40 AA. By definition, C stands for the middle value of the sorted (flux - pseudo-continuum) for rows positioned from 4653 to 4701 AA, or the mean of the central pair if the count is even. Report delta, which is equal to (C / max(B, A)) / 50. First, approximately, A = 0.9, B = -0.96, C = 0.01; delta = 0.0003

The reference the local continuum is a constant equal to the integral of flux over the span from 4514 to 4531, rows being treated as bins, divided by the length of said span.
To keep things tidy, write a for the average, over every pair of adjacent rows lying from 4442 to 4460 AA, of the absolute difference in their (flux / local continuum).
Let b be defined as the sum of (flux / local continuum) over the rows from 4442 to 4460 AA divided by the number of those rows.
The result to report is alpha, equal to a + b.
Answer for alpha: 1.07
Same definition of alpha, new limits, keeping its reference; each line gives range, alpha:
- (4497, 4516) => 1.20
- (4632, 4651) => 1.13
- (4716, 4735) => 1.09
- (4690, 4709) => 1.07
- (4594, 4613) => 1.08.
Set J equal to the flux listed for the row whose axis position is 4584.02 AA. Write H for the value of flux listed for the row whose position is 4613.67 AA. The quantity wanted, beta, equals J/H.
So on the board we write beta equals 1.08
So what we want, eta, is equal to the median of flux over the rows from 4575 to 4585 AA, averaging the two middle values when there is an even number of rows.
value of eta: 8.3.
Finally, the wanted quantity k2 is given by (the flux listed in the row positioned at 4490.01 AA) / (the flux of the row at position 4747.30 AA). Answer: 0.89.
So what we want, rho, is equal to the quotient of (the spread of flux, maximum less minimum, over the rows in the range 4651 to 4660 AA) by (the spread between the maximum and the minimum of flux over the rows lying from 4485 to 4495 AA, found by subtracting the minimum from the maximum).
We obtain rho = 0.51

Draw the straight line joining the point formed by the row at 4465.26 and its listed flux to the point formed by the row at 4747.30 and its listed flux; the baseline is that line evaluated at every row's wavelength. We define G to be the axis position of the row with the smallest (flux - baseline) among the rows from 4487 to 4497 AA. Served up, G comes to 4487.94 AA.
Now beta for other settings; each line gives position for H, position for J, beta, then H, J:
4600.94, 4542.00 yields 1.01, 8.534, 8.584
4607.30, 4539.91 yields 1.01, 8.192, 8.305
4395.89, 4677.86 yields 1.10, 7.567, 8.319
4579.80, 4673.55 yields 0.88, 8.653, 7.597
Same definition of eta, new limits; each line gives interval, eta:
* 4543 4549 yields 7.7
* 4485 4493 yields 7.3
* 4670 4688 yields 8.2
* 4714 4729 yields 8.6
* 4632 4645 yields 7.8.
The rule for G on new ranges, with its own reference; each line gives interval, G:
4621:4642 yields 4639.24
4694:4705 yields 4697.28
